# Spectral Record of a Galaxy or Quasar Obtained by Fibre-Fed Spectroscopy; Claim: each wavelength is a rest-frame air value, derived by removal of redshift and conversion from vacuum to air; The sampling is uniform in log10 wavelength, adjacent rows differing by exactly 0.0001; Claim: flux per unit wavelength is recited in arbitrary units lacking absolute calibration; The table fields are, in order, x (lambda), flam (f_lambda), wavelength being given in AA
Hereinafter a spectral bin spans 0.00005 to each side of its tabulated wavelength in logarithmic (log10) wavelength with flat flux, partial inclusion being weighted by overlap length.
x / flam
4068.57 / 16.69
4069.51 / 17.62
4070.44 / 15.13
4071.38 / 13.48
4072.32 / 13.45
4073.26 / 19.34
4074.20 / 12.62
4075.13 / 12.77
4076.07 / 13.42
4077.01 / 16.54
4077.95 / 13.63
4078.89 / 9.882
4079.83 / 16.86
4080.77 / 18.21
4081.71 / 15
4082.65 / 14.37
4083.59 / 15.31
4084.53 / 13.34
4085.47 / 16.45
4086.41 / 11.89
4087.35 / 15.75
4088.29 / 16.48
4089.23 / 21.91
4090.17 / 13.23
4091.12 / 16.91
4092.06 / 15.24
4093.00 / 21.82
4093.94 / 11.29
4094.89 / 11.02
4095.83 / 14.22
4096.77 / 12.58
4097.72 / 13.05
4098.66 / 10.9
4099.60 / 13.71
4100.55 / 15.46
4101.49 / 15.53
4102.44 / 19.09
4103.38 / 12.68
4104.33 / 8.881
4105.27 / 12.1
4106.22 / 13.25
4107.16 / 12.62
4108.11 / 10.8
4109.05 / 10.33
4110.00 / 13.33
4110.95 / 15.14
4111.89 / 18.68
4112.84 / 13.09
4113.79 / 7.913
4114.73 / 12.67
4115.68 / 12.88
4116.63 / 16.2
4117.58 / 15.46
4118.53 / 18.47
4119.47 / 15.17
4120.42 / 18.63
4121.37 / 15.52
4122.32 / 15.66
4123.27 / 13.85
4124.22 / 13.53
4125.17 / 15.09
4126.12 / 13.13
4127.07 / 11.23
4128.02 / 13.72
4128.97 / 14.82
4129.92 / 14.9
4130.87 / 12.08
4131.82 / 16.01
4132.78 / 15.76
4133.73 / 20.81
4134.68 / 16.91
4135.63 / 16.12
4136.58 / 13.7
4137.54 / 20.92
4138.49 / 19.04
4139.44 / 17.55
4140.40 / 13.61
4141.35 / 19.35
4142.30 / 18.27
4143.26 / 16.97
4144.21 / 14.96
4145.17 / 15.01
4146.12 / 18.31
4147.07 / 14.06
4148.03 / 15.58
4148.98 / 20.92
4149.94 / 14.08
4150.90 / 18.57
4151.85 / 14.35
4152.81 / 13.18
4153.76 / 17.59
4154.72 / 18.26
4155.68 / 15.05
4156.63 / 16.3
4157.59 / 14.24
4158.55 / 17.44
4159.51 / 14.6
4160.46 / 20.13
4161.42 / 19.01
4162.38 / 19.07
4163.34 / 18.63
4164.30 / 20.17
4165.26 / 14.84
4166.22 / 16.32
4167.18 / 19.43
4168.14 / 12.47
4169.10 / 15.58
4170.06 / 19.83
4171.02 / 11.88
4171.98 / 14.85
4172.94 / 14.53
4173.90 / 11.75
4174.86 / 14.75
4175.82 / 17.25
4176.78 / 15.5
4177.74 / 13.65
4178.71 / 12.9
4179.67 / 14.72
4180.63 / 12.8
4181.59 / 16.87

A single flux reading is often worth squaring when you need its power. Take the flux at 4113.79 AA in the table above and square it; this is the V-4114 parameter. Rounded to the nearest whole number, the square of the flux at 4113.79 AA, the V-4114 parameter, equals 63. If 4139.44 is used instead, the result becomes 308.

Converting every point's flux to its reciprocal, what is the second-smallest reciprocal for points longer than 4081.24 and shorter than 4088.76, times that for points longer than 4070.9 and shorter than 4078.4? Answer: 0.0037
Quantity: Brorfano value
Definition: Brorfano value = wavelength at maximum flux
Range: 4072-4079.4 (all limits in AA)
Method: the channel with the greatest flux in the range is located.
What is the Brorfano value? 4073.26 AA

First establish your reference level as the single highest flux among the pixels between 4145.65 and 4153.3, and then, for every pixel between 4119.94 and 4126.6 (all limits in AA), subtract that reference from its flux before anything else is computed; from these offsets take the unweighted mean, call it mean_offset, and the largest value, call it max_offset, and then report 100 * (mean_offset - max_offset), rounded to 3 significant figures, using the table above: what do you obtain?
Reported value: -357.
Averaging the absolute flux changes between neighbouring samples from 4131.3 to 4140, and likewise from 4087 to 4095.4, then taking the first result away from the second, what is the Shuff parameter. 1.8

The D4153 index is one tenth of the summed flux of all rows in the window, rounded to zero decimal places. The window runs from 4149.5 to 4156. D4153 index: 11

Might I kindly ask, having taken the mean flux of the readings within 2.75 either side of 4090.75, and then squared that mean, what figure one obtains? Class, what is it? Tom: 310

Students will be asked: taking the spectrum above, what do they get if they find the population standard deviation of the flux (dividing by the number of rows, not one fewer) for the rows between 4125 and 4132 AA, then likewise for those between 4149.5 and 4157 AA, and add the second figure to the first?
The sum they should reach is 3.45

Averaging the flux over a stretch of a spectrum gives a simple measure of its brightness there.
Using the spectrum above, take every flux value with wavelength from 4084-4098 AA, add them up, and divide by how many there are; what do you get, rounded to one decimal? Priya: 15.0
